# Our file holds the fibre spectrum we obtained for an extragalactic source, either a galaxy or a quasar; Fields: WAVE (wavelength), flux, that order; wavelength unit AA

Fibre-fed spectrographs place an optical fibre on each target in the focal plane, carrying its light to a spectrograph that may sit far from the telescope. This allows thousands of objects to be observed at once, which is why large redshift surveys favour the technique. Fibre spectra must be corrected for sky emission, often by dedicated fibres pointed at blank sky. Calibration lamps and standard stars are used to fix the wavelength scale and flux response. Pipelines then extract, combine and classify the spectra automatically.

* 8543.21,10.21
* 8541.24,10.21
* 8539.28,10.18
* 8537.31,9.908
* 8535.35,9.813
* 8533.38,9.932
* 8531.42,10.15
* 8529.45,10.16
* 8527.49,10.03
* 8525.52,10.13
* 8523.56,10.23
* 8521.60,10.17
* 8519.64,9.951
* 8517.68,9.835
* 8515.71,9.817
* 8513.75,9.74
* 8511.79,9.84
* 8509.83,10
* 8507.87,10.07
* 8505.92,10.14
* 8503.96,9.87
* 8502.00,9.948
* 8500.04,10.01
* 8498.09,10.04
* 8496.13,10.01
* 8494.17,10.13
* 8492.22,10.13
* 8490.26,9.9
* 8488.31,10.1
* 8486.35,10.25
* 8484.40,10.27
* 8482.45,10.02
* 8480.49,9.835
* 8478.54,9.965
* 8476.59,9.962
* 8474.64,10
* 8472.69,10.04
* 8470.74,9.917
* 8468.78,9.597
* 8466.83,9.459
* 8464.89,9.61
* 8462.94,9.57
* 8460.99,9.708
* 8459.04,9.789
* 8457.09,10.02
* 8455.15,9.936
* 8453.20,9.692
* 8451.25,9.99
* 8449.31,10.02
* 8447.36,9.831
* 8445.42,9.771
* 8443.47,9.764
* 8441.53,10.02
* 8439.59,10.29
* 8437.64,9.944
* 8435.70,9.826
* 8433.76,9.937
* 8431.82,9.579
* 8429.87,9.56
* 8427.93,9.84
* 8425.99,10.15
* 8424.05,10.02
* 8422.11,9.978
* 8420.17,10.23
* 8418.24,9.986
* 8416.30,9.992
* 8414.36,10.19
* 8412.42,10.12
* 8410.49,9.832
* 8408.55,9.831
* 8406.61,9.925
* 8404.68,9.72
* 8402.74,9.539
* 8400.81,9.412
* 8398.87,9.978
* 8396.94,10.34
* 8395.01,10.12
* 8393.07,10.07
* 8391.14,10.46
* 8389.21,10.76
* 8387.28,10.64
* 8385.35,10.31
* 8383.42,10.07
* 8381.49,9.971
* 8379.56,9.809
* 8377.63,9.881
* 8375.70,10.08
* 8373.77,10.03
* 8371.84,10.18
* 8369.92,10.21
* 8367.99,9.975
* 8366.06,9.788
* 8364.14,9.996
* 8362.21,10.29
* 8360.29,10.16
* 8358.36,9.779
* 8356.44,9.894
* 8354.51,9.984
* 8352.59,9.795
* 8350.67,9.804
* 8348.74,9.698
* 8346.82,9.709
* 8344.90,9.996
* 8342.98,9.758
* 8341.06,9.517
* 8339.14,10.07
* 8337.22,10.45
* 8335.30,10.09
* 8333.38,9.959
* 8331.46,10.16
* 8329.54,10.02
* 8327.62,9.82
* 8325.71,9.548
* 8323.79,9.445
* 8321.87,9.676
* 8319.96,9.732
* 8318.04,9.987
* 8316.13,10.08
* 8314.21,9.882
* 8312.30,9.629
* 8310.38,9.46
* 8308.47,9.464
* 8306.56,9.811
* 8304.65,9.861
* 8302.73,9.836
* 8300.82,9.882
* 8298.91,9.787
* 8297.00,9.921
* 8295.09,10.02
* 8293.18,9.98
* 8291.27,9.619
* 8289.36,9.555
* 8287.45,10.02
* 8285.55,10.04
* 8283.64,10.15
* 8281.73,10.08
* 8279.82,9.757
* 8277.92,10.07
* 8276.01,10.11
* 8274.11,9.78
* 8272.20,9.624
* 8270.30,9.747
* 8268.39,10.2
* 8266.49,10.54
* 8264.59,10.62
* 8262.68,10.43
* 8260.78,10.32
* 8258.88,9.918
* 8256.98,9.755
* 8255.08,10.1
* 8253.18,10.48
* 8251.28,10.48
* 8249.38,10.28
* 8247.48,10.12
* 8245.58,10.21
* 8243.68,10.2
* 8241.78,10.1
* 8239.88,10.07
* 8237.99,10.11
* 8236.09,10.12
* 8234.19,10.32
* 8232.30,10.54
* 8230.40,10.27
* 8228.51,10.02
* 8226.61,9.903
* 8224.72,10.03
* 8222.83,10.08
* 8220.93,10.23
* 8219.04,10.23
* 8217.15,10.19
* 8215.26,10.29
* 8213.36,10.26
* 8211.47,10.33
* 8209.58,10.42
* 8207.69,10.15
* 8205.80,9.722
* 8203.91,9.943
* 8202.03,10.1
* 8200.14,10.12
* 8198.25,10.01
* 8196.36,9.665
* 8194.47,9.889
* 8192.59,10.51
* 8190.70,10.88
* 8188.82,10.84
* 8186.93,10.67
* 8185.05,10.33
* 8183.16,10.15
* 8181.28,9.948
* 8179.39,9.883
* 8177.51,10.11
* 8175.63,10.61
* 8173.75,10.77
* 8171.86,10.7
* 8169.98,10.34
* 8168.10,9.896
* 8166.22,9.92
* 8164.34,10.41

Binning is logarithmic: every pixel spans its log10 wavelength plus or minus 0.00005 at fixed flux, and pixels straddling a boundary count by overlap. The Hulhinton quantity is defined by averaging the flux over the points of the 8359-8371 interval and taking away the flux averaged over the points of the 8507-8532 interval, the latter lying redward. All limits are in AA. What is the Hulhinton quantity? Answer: 0.06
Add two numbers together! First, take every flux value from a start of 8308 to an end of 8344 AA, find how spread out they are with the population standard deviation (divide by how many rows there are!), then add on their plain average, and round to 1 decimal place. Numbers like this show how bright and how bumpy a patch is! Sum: 10.1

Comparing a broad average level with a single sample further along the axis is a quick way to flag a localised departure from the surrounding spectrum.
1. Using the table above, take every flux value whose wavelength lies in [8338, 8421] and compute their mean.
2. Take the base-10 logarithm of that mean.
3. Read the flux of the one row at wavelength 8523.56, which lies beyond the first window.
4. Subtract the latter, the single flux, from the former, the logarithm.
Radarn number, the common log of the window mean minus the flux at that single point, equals -9.23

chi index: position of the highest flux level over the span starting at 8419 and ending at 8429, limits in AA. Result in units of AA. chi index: 8420.17 AA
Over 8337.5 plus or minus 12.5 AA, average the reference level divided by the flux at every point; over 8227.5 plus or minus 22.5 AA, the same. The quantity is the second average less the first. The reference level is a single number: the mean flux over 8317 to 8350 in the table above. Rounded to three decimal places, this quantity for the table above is -0.027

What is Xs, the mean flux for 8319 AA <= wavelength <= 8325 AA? 9.6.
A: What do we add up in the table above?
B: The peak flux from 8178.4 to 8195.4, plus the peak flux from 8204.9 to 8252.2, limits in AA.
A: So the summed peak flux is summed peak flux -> 21.4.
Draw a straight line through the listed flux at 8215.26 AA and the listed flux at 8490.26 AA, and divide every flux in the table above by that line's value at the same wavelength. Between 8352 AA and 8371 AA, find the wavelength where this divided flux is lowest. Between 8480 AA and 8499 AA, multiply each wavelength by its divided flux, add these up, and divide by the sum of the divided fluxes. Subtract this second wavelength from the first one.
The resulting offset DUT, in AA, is -130.9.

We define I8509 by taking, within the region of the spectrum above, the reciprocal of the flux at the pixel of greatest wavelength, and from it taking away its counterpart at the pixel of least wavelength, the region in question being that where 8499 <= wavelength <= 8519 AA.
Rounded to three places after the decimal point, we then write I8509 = 0.002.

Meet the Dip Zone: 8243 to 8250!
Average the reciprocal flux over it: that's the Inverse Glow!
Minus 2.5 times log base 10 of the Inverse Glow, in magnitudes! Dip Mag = 2.52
